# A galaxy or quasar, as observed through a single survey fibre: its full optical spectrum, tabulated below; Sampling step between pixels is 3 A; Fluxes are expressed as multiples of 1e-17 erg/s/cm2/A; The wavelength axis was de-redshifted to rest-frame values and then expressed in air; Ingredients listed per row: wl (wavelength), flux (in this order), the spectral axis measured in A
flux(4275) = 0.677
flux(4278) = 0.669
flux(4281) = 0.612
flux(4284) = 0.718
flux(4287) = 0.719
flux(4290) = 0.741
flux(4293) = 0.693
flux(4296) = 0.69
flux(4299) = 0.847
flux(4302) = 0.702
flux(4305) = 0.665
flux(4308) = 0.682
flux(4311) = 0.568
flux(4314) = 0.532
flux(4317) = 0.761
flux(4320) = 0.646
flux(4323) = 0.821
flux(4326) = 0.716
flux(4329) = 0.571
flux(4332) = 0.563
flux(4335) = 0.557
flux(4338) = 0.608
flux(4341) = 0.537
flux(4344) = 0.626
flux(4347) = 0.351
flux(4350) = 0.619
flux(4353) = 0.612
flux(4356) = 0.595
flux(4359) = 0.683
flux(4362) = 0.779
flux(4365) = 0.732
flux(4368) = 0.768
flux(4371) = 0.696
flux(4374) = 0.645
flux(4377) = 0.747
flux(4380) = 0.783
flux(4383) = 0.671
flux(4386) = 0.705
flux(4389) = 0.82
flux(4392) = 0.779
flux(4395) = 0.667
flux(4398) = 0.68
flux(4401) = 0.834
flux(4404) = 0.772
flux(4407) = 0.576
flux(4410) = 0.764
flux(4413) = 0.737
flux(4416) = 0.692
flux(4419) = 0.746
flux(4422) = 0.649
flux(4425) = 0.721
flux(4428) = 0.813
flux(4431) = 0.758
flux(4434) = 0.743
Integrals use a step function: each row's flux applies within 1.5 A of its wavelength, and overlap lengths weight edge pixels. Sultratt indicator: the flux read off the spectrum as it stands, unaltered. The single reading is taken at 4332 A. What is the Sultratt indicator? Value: 0.563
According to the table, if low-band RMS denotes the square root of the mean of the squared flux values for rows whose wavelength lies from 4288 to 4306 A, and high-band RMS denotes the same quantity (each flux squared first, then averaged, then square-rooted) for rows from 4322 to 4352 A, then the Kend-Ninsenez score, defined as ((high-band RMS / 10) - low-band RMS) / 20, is -0.0332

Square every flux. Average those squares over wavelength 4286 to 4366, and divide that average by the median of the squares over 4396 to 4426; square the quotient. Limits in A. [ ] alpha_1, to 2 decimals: 0.67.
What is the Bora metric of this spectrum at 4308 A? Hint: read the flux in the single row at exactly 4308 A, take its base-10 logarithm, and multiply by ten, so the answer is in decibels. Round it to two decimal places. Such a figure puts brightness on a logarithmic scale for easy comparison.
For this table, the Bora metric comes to -1.66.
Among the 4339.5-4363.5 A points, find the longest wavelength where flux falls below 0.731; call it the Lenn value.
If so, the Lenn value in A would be 4359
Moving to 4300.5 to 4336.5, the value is 4335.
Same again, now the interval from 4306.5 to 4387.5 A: 4386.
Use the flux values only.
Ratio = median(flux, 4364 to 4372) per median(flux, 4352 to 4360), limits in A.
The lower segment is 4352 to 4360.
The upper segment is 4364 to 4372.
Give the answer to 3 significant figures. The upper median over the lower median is 1.20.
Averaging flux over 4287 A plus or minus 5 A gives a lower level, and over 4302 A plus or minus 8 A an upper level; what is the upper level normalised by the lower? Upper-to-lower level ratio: 0.99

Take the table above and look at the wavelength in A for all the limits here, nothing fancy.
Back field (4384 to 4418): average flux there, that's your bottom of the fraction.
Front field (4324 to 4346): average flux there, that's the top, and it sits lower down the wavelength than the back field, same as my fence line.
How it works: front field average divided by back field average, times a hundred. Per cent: 82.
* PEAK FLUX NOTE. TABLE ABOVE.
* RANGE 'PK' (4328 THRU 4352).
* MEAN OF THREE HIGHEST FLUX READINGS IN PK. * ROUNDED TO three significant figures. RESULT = 0.618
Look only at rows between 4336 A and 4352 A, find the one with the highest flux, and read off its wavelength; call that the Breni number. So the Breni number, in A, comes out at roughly 4344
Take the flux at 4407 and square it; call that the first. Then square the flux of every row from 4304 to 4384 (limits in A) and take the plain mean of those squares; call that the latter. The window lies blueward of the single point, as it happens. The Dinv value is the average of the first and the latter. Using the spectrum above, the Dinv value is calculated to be 0.38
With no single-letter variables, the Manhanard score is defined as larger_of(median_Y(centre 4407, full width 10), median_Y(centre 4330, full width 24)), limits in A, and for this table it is 0.76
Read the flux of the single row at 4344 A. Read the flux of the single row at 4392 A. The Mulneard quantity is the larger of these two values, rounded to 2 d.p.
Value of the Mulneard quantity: 0.78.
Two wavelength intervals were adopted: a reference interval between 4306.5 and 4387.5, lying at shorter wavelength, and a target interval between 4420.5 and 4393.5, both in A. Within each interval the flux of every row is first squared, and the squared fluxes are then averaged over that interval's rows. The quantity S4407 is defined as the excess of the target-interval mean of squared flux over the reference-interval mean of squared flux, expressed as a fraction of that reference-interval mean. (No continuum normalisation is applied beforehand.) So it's 0.20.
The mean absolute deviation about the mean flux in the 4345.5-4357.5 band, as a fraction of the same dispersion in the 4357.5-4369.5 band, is 2.9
